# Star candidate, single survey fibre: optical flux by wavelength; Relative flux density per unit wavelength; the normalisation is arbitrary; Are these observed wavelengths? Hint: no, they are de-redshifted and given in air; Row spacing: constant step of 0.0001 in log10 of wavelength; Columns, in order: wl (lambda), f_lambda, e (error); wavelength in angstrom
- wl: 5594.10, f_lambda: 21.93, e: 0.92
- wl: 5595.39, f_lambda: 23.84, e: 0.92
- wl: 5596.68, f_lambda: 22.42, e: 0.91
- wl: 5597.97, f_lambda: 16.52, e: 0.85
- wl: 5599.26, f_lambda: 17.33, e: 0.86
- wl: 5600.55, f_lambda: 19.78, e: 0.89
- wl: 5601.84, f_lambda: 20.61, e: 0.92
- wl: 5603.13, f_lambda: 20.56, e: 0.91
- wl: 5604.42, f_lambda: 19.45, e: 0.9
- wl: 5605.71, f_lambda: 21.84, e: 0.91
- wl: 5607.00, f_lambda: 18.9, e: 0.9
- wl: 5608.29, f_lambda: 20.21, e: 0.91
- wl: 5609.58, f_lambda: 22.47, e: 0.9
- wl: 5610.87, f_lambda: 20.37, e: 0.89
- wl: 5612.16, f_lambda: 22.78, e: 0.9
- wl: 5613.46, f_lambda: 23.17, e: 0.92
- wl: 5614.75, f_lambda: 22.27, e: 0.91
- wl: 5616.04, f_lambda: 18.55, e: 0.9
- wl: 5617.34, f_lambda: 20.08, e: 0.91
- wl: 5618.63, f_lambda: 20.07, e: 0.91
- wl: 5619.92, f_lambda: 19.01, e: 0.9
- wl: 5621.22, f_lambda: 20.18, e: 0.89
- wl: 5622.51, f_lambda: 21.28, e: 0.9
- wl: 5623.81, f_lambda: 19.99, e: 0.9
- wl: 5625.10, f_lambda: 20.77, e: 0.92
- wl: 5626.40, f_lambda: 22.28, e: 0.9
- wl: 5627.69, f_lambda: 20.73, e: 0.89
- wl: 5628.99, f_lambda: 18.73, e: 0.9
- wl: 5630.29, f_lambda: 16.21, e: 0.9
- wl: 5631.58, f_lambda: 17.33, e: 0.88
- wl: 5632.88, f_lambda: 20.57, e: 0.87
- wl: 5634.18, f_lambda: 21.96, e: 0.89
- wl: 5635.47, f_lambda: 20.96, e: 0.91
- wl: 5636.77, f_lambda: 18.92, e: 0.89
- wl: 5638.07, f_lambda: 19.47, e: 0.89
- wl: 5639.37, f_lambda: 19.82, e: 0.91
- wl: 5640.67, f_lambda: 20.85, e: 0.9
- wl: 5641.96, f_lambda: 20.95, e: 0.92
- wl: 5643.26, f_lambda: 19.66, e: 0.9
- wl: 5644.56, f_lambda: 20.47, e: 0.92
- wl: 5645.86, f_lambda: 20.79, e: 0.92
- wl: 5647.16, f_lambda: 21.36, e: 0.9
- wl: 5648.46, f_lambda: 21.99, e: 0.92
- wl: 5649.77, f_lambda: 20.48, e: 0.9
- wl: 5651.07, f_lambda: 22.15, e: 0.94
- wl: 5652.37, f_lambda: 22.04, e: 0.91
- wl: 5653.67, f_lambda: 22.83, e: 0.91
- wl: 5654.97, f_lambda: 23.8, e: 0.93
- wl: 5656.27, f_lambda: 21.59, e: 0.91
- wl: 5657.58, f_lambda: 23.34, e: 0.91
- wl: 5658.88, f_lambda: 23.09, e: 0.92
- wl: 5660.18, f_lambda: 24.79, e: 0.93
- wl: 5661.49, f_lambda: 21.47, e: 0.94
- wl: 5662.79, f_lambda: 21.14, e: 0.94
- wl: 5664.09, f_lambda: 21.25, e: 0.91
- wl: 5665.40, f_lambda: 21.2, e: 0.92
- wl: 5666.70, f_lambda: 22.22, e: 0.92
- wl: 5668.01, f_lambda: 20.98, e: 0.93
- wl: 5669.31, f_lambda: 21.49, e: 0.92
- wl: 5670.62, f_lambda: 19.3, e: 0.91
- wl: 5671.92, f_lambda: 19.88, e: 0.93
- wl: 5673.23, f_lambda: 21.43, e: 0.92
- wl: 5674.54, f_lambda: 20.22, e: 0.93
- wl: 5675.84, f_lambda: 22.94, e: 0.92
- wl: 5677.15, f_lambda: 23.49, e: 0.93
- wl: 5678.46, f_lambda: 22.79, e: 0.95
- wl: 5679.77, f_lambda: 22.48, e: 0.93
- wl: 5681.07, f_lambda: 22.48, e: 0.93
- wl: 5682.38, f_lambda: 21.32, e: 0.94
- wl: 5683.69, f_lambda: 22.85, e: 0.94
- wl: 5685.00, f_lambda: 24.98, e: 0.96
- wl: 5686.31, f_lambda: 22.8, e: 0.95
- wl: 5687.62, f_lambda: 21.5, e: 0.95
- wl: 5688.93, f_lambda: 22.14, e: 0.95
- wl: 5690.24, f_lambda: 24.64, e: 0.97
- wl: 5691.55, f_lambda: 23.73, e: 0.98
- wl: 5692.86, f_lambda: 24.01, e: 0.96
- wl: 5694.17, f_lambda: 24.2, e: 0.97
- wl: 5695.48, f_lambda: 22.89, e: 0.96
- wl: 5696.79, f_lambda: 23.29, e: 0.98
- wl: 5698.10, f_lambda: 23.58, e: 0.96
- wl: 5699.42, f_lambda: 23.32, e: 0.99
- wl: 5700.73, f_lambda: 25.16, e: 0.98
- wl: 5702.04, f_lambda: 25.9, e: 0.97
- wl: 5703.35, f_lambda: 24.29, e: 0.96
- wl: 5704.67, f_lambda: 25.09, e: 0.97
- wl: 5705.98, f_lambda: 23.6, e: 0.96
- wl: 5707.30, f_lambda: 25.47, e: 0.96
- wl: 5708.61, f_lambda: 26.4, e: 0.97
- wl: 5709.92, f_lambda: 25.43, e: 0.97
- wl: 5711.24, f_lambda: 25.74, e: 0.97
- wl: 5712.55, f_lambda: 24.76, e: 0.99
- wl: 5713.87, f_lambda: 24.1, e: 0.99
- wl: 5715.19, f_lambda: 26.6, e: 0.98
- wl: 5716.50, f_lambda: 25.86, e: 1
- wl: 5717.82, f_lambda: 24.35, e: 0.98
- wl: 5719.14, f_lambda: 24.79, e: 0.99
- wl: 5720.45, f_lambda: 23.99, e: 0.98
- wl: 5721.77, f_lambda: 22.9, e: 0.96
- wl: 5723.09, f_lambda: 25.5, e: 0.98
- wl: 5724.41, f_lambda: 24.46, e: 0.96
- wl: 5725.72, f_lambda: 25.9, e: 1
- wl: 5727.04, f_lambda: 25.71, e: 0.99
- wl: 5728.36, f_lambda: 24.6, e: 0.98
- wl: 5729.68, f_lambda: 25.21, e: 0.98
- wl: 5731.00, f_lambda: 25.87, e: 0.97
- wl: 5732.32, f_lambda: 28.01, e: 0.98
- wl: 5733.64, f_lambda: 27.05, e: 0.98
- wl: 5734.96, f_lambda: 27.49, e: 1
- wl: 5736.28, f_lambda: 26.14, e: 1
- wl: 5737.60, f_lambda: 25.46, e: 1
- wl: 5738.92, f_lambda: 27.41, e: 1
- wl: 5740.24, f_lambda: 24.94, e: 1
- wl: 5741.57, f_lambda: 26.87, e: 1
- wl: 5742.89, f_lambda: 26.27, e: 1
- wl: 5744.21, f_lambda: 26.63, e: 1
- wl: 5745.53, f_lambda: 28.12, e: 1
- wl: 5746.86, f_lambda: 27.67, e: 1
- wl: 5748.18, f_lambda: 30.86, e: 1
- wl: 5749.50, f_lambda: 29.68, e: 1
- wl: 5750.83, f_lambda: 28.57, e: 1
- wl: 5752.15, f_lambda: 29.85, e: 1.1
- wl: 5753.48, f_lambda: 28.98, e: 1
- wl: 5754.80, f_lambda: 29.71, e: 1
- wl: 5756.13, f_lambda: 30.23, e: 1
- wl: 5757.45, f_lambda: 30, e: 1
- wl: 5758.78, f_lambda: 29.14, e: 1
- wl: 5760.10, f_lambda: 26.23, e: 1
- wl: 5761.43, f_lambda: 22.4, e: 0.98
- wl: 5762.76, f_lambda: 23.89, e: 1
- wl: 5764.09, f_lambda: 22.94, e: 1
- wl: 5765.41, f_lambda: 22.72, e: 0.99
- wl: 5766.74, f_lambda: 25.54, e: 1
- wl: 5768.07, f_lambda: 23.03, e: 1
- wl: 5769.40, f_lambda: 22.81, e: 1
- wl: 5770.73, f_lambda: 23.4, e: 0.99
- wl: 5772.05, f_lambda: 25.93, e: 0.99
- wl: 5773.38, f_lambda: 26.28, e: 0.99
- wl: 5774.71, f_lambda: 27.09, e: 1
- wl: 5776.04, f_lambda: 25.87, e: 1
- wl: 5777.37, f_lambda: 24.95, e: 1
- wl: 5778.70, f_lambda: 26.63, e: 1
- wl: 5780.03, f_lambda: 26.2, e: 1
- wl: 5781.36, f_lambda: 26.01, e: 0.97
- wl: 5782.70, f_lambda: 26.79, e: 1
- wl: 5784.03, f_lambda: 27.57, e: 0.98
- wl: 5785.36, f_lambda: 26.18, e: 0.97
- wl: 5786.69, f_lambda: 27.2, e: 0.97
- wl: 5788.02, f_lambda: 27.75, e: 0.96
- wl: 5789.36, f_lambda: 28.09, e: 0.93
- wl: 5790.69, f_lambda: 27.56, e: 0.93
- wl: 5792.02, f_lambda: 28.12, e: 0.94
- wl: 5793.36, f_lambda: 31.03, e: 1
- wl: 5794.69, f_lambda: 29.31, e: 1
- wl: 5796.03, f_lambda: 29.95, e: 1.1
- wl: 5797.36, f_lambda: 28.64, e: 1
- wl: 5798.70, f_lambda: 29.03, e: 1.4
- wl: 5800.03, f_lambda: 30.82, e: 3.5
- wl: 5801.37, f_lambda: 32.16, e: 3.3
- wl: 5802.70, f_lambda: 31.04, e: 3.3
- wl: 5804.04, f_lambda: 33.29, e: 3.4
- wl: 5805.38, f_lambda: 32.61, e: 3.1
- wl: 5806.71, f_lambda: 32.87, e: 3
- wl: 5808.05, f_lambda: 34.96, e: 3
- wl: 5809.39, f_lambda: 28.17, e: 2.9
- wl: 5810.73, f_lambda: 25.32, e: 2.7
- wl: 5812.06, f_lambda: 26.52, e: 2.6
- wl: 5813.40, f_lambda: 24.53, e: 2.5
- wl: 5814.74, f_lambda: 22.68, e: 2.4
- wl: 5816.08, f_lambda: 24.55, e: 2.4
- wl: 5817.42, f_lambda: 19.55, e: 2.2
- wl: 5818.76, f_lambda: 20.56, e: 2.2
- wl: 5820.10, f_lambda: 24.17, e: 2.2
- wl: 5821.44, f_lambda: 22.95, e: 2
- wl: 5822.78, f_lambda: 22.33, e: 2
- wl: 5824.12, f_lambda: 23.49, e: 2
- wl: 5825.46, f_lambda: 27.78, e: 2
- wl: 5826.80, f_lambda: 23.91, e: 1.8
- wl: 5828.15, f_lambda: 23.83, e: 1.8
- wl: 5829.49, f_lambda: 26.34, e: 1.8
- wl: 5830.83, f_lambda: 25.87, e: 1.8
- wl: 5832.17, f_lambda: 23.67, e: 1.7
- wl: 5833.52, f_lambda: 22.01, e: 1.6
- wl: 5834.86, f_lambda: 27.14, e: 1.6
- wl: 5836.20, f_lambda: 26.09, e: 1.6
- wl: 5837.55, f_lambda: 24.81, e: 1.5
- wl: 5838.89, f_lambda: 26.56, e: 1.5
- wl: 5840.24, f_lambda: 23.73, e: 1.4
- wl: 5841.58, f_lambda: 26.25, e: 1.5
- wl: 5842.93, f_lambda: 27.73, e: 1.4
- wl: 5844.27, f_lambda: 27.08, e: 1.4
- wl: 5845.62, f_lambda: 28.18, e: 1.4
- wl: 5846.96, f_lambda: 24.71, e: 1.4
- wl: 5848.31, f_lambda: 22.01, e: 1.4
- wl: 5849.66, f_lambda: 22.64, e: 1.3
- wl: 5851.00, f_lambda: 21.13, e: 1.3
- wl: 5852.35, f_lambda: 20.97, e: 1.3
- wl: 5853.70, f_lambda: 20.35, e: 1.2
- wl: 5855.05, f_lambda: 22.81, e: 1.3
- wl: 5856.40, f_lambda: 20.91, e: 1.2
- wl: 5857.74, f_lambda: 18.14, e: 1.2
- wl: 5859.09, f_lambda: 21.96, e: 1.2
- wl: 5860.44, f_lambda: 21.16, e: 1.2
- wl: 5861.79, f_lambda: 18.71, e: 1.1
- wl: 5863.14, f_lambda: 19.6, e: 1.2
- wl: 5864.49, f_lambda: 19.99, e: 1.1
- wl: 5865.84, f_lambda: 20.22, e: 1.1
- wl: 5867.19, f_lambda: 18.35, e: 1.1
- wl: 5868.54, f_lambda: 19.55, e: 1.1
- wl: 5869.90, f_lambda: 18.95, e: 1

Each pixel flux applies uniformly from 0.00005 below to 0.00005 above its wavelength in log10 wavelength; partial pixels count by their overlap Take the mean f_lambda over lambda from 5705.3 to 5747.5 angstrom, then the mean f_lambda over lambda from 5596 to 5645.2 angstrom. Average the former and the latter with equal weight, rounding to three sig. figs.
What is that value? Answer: 23.0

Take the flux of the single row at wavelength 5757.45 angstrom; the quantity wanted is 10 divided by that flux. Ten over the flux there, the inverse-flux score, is 0.33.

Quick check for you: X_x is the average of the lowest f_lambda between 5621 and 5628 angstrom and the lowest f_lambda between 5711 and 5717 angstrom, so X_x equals 22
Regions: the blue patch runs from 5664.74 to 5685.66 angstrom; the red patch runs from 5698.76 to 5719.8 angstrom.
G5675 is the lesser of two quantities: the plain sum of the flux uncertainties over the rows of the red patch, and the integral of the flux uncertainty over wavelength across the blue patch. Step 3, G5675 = 15.6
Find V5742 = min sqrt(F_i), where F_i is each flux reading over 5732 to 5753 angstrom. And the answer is 4.99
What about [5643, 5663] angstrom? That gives 4.43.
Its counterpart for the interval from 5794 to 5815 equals 4.76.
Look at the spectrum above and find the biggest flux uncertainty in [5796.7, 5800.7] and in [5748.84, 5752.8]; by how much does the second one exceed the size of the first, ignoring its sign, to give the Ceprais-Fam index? -2.4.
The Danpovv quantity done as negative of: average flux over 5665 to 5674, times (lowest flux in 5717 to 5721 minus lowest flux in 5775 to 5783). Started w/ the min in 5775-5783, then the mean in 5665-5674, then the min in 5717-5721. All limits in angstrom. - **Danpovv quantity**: 20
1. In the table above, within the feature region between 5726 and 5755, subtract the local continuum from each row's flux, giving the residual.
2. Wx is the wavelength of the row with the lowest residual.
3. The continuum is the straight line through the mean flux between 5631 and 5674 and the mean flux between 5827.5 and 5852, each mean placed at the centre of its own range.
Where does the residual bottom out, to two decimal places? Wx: 5728.36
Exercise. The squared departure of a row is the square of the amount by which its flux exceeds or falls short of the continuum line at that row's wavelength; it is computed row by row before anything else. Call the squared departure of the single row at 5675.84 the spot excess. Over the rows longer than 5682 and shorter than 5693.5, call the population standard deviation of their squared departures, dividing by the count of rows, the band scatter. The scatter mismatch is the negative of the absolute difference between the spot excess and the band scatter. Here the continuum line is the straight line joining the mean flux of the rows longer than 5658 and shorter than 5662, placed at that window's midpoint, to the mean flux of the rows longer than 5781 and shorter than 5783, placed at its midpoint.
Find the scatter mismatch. -2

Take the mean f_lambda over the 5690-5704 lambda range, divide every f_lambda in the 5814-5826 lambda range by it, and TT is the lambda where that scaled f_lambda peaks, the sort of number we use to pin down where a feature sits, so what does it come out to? 5825.46 angstrom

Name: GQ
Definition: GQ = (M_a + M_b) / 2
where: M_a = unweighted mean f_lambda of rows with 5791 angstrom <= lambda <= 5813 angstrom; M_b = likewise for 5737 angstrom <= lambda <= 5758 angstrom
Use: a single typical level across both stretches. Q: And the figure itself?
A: 29.2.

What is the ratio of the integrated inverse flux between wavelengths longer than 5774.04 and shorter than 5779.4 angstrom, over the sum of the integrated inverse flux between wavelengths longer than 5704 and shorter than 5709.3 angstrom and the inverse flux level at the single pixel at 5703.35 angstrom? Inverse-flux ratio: 0.81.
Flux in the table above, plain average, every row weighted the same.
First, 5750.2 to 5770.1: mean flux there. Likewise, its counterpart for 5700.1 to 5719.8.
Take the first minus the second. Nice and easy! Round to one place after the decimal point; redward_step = 1.2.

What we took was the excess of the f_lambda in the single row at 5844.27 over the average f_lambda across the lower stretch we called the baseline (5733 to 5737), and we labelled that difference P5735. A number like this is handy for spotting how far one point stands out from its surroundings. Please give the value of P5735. 0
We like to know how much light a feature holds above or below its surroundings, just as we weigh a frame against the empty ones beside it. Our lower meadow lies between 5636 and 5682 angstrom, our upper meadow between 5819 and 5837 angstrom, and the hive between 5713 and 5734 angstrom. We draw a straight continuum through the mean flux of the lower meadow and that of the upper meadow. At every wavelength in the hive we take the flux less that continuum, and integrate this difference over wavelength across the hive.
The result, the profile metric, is 55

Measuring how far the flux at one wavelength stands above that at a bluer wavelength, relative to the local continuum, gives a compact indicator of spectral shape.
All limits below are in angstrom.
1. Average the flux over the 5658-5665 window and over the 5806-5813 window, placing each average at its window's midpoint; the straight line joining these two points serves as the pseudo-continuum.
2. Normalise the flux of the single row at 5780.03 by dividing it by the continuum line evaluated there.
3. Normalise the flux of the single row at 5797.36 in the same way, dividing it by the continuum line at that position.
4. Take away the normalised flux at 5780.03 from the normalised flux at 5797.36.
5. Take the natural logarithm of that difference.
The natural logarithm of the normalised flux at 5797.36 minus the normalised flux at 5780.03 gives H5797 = -2.9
